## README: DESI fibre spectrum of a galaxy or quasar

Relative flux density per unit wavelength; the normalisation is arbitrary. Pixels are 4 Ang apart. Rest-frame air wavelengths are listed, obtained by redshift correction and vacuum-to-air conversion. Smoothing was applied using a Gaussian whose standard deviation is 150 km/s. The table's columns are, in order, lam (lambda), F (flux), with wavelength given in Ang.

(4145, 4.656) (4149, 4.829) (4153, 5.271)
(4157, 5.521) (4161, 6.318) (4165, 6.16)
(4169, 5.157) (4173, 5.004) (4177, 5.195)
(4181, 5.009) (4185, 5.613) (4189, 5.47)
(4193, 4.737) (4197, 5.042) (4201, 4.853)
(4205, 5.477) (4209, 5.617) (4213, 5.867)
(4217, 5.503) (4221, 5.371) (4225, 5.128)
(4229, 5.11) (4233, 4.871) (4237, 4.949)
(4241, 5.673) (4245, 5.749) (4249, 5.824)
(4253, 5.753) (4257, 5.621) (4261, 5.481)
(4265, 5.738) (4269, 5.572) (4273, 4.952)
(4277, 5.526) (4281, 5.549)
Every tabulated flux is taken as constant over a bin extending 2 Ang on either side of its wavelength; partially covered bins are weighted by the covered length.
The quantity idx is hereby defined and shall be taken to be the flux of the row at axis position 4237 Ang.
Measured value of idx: 4.949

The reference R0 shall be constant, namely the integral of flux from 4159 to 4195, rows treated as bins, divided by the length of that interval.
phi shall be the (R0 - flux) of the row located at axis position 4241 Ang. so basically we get -0.27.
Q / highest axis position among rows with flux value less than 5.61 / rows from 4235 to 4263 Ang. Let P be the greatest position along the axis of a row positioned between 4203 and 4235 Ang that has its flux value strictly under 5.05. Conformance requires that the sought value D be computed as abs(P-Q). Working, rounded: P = 4233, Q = 4261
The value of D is 28 Ang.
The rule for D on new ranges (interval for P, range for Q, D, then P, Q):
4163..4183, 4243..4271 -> 88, 4181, 4269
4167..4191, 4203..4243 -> 56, 4181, 4237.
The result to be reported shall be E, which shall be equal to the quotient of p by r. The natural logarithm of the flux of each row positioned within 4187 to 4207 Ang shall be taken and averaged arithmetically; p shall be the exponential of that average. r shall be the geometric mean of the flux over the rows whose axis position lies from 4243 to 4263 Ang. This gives 0.90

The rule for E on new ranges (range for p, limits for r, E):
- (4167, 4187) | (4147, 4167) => 0.93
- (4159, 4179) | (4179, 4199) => 1.07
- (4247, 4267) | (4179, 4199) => 1.10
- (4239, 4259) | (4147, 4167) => 1.02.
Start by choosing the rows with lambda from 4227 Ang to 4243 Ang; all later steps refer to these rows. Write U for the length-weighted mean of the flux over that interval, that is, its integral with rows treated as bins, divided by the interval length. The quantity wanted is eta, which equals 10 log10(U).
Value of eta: 7.12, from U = 5.15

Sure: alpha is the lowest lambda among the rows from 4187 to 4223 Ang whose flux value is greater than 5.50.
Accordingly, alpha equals 4209 Ang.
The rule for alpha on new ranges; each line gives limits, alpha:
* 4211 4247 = 4213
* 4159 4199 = 4161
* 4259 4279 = 4265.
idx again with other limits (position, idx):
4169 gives 5.157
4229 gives 5.11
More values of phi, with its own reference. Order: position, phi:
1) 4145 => 0.75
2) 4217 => -0.10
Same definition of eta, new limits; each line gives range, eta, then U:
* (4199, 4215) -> 7.37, 5.45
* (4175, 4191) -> 7.26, 5.32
